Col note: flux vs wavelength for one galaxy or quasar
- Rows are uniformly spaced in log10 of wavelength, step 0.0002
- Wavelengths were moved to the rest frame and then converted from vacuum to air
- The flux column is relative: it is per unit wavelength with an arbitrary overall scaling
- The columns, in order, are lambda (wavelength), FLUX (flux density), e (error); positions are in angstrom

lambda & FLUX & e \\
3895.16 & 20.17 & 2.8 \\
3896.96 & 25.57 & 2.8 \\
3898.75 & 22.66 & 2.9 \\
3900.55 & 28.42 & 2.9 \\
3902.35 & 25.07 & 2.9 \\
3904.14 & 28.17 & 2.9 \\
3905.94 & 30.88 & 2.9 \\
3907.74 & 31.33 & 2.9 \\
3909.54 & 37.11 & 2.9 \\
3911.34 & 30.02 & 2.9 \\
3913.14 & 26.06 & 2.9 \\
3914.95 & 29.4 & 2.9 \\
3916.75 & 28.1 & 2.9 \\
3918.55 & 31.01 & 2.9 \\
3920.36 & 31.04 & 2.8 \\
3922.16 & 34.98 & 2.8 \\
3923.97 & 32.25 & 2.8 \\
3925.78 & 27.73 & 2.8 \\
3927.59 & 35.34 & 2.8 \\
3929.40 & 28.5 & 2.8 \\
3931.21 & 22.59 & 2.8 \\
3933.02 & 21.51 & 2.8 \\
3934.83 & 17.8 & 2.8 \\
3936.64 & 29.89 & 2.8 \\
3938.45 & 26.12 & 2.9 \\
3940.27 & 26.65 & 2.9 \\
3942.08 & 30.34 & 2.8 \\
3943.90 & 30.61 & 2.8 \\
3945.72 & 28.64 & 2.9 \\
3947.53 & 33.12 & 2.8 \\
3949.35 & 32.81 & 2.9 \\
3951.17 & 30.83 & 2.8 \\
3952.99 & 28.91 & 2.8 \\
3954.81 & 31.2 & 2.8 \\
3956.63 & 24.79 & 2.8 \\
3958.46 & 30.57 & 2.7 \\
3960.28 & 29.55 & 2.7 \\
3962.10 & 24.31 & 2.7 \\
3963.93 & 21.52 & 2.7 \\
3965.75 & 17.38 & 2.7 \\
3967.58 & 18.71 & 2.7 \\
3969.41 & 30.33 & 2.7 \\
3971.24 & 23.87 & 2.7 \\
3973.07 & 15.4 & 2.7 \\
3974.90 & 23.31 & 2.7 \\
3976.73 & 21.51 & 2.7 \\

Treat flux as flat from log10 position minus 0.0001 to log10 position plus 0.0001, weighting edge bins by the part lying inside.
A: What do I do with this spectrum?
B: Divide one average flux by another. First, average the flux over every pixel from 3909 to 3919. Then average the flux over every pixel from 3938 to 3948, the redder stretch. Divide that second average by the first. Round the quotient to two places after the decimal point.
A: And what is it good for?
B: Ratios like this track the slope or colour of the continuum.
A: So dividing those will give 0.97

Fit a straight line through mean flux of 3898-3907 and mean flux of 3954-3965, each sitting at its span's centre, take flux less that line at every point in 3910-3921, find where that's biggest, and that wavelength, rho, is 3920.36 angstrom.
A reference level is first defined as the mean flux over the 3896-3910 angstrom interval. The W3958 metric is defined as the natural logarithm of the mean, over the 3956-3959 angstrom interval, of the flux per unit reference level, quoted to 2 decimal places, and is -0.03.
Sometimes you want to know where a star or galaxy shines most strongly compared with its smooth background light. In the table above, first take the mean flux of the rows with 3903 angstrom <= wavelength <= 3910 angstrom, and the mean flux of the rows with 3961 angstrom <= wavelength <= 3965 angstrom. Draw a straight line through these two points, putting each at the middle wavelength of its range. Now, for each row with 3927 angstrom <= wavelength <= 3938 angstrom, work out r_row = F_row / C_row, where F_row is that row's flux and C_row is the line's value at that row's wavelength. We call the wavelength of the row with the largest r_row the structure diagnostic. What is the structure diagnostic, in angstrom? 3927.59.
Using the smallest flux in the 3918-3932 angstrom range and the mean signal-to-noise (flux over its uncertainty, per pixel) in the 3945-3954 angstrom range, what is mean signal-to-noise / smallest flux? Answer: 0.48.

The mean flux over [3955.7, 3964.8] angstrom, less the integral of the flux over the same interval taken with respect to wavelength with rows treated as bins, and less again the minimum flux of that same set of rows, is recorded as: -234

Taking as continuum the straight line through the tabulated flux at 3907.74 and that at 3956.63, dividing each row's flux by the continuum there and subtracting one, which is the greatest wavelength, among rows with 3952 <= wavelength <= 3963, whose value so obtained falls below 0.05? 3962.10 angstrom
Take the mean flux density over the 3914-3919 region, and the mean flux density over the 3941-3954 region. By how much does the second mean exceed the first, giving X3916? 1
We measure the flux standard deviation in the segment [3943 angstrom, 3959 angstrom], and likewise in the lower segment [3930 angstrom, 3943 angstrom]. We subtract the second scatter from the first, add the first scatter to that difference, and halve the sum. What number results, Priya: 0.2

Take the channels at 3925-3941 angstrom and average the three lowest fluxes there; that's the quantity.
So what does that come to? 21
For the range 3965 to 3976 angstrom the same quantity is 17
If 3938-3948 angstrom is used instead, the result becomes 27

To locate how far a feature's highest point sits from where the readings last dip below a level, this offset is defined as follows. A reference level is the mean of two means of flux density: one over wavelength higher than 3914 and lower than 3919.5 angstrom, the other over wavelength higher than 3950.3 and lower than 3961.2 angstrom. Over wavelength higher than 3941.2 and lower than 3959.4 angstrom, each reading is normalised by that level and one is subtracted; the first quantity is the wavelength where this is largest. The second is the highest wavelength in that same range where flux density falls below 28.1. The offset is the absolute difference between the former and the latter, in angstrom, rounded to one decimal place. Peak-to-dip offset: 9.1 angstrom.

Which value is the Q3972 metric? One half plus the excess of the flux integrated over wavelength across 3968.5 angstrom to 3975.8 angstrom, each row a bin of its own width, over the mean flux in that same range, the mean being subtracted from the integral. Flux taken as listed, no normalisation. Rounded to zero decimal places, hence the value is 147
